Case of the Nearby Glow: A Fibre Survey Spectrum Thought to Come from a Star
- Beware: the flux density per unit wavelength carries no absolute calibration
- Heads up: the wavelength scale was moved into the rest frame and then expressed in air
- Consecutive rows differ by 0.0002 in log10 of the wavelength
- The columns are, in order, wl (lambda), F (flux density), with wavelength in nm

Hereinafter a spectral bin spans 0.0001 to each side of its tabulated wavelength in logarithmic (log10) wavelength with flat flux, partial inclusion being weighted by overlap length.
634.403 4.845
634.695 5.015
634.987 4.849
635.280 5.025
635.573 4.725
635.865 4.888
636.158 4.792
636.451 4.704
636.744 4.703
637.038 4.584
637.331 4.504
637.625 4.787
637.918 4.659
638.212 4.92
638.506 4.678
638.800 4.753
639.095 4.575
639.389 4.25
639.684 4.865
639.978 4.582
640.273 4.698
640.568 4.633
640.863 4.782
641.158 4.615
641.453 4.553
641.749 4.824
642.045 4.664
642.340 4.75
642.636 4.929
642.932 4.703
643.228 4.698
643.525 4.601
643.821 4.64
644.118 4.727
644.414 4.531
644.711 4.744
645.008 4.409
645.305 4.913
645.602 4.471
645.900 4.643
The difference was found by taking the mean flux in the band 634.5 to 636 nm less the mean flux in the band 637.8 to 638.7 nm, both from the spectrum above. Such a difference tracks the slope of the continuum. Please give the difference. 0.15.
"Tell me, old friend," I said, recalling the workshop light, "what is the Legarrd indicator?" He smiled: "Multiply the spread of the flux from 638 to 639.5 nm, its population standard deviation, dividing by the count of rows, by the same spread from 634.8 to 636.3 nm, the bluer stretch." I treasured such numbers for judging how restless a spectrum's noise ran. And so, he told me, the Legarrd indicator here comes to 0.0225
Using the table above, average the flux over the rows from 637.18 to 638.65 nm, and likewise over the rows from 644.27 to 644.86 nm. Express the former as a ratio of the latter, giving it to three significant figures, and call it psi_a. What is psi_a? 1.02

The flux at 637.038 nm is 4.584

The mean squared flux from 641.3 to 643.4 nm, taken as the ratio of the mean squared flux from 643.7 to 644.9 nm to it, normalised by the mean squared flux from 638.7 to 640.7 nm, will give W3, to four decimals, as 0.0453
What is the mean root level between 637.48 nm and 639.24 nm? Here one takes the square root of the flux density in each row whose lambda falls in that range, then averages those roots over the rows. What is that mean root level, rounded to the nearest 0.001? 2.174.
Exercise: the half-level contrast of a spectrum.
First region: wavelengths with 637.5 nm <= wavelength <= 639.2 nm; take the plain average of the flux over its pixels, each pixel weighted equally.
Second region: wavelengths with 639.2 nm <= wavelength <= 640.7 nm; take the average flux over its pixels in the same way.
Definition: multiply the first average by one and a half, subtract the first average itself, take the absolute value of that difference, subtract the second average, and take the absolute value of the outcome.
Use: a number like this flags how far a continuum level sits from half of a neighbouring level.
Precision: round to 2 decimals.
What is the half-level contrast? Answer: 2.24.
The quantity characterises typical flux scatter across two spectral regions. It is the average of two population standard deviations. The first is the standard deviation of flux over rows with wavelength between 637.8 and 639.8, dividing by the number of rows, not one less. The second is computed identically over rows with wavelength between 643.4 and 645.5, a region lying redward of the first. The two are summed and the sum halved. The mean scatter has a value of 0.18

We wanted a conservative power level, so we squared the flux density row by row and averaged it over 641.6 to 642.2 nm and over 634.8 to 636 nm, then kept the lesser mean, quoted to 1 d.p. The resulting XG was 22.5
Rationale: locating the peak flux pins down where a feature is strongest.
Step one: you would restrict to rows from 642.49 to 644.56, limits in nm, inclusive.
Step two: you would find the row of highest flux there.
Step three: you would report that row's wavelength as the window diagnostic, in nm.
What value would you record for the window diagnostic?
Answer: 642.636 nm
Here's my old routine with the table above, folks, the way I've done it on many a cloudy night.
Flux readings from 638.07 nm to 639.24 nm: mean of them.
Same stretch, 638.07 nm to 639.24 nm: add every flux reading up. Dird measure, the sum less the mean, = 14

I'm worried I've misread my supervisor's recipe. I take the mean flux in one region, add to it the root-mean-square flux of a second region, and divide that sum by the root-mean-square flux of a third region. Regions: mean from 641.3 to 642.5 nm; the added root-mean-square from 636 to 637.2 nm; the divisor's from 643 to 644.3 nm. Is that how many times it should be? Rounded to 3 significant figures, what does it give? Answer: 2.01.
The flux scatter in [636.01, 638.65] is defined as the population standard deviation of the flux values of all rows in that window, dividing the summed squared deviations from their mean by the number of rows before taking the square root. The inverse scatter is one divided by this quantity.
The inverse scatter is 8.7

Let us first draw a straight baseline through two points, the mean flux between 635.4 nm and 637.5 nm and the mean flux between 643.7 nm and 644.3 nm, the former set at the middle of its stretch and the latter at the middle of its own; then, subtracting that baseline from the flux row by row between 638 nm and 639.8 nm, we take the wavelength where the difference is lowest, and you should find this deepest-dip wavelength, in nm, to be 639.389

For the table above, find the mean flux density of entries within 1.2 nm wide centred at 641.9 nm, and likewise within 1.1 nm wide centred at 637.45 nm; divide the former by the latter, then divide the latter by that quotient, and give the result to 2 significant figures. 4.6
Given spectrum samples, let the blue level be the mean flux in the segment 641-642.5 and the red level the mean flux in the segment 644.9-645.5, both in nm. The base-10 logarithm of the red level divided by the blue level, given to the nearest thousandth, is -0.002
